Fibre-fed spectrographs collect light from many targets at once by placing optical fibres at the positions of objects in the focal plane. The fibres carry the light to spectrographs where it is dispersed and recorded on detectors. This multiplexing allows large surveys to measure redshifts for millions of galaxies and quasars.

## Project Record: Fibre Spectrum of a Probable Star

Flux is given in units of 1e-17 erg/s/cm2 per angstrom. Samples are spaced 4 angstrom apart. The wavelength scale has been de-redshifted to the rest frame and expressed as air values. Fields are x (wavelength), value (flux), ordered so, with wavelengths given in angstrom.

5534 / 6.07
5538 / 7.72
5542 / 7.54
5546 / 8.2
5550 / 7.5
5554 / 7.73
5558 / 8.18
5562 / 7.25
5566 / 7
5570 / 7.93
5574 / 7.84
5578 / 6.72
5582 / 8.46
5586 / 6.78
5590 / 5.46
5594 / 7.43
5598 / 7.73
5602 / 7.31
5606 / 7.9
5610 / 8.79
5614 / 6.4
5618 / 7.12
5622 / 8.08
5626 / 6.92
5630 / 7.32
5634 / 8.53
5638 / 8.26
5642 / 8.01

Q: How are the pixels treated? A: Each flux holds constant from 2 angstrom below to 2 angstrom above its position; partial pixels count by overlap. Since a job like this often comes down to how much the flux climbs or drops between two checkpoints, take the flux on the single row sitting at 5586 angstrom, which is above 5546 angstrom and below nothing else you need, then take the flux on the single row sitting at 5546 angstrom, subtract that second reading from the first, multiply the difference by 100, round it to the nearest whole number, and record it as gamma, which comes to -142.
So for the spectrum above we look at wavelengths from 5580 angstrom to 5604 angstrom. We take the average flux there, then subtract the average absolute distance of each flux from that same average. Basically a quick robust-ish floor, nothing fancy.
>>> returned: 6.5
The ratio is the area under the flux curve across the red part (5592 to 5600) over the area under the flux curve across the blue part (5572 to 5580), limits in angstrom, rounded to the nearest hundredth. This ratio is 1.04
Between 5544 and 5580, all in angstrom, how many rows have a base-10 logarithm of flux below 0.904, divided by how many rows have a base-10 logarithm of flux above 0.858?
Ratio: 1.0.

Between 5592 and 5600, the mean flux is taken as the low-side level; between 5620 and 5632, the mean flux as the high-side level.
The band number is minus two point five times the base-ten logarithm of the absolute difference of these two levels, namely 2.1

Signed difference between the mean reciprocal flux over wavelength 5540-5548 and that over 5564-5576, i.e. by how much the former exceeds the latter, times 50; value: -0.24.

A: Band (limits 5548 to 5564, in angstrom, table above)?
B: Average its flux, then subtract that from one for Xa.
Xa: -6.7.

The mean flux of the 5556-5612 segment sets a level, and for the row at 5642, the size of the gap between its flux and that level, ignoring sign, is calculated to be 0.5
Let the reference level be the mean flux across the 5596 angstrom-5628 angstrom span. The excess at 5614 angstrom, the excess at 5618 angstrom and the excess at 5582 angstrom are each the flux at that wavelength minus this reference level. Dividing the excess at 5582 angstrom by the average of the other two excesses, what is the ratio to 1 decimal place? -1.2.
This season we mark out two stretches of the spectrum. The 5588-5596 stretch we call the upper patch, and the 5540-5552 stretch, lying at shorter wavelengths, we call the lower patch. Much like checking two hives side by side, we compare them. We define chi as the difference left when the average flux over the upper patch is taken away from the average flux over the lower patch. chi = 1.3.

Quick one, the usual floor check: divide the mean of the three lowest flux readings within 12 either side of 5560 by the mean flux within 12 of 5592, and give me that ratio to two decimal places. 1.01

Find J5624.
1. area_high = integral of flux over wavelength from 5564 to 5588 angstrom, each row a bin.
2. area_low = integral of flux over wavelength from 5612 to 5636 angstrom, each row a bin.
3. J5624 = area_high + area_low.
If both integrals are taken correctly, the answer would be 356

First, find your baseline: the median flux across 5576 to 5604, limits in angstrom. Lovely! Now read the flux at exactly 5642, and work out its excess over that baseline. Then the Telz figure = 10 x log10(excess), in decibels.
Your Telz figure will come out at -1.5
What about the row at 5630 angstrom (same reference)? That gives -20.0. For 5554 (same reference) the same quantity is -3.8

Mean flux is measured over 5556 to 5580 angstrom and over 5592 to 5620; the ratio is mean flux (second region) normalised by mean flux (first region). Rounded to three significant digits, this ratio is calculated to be 1.01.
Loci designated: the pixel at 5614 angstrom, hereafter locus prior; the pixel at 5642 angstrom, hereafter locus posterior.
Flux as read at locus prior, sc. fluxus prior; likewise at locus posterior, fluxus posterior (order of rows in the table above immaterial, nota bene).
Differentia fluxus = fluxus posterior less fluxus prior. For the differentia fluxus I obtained 1.6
